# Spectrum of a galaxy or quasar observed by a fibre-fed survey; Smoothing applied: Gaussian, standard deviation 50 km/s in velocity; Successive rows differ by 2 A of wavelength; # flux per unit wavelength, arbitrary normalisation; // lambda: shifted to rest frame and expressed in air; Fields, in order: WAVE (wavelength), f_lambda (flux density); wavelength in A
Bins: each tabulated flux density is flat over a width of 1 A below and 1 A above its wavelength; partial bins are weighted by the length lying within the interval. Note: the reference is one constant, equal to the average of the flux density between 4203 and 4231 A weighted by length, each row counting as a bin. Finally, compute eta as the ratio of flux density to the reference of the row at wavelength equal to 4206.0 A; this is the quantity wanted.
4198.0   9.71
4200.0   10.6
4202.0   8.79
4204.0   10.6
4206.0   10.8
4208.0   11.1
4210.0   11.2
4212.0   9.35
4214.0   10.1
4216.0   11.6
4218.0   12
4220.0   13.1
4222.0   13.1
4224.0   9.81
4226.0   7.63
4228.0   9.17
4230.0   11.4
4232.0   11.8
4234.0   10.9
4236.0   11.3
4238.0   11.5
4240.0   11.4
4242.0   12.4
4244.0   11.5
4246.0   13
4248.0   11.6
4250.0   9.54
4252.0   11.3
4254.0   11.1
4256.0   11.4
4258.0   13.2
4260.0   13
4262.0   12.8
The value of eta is 1.00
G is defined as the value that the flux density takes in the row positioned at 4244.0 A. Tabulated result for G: 11.5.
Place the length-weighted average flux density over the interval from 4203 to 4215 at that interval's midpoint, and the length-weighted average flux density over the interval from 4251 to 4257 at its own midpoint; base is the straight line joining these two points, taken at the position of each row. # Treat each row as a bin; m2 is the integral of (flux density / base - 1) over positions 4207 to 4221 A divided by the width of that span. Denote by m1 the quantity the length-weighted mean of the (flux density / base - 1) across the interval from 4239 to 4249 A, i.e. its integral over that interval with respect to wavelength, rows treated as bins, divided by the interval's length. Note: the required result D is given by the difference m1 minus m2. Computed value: 0.02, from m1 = 0.08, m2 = 0.06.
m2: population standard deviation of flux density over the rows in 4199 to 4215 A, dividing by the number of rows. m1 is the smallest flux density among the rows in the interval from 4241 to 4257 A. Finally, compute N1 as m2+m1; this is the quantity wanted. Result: 10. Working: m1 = 9.54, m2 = 0.8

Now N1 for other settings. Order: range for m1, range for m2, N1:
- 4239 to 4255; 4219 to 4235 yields 11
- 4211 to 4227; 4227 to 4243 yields 9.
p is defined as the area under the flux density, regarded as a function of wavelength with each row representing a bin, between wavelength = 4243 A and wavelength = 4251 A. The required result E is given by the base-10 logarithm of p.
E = 1.96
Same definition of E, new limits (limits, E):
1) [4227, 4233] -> 1.81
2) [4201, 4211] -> 2.02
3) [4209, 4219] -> 2.04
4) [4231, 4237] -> 1.83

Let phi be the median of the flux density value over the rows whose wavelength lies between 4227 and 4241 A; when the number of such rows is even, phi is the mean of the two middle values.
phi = 11.4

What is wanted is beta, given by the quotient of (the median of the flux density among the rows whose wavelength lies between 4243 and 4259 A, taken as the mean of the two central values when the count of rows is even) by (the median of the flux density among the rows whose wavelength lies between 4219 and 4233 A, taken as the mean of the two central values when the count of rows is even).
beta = 1.00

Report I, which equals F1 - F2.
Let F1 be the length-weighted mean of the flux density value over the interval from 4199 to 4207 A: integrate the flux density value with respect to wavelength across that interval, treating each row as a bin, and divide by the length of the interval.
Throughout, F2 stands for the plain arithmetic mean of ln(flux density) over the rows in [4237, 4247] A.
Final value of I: 7.7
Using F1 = 10.2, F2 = 2.48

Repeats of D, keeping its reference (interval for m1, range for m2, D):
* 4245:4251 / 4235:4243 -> -0.04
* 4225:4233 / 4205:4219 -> -0.11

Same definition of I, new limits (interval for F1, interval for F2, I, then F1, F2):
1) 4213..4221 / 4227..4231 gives 9.4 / 11.7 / 2.32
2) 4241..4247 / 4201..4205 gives 10.0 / 12.3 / 2.27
